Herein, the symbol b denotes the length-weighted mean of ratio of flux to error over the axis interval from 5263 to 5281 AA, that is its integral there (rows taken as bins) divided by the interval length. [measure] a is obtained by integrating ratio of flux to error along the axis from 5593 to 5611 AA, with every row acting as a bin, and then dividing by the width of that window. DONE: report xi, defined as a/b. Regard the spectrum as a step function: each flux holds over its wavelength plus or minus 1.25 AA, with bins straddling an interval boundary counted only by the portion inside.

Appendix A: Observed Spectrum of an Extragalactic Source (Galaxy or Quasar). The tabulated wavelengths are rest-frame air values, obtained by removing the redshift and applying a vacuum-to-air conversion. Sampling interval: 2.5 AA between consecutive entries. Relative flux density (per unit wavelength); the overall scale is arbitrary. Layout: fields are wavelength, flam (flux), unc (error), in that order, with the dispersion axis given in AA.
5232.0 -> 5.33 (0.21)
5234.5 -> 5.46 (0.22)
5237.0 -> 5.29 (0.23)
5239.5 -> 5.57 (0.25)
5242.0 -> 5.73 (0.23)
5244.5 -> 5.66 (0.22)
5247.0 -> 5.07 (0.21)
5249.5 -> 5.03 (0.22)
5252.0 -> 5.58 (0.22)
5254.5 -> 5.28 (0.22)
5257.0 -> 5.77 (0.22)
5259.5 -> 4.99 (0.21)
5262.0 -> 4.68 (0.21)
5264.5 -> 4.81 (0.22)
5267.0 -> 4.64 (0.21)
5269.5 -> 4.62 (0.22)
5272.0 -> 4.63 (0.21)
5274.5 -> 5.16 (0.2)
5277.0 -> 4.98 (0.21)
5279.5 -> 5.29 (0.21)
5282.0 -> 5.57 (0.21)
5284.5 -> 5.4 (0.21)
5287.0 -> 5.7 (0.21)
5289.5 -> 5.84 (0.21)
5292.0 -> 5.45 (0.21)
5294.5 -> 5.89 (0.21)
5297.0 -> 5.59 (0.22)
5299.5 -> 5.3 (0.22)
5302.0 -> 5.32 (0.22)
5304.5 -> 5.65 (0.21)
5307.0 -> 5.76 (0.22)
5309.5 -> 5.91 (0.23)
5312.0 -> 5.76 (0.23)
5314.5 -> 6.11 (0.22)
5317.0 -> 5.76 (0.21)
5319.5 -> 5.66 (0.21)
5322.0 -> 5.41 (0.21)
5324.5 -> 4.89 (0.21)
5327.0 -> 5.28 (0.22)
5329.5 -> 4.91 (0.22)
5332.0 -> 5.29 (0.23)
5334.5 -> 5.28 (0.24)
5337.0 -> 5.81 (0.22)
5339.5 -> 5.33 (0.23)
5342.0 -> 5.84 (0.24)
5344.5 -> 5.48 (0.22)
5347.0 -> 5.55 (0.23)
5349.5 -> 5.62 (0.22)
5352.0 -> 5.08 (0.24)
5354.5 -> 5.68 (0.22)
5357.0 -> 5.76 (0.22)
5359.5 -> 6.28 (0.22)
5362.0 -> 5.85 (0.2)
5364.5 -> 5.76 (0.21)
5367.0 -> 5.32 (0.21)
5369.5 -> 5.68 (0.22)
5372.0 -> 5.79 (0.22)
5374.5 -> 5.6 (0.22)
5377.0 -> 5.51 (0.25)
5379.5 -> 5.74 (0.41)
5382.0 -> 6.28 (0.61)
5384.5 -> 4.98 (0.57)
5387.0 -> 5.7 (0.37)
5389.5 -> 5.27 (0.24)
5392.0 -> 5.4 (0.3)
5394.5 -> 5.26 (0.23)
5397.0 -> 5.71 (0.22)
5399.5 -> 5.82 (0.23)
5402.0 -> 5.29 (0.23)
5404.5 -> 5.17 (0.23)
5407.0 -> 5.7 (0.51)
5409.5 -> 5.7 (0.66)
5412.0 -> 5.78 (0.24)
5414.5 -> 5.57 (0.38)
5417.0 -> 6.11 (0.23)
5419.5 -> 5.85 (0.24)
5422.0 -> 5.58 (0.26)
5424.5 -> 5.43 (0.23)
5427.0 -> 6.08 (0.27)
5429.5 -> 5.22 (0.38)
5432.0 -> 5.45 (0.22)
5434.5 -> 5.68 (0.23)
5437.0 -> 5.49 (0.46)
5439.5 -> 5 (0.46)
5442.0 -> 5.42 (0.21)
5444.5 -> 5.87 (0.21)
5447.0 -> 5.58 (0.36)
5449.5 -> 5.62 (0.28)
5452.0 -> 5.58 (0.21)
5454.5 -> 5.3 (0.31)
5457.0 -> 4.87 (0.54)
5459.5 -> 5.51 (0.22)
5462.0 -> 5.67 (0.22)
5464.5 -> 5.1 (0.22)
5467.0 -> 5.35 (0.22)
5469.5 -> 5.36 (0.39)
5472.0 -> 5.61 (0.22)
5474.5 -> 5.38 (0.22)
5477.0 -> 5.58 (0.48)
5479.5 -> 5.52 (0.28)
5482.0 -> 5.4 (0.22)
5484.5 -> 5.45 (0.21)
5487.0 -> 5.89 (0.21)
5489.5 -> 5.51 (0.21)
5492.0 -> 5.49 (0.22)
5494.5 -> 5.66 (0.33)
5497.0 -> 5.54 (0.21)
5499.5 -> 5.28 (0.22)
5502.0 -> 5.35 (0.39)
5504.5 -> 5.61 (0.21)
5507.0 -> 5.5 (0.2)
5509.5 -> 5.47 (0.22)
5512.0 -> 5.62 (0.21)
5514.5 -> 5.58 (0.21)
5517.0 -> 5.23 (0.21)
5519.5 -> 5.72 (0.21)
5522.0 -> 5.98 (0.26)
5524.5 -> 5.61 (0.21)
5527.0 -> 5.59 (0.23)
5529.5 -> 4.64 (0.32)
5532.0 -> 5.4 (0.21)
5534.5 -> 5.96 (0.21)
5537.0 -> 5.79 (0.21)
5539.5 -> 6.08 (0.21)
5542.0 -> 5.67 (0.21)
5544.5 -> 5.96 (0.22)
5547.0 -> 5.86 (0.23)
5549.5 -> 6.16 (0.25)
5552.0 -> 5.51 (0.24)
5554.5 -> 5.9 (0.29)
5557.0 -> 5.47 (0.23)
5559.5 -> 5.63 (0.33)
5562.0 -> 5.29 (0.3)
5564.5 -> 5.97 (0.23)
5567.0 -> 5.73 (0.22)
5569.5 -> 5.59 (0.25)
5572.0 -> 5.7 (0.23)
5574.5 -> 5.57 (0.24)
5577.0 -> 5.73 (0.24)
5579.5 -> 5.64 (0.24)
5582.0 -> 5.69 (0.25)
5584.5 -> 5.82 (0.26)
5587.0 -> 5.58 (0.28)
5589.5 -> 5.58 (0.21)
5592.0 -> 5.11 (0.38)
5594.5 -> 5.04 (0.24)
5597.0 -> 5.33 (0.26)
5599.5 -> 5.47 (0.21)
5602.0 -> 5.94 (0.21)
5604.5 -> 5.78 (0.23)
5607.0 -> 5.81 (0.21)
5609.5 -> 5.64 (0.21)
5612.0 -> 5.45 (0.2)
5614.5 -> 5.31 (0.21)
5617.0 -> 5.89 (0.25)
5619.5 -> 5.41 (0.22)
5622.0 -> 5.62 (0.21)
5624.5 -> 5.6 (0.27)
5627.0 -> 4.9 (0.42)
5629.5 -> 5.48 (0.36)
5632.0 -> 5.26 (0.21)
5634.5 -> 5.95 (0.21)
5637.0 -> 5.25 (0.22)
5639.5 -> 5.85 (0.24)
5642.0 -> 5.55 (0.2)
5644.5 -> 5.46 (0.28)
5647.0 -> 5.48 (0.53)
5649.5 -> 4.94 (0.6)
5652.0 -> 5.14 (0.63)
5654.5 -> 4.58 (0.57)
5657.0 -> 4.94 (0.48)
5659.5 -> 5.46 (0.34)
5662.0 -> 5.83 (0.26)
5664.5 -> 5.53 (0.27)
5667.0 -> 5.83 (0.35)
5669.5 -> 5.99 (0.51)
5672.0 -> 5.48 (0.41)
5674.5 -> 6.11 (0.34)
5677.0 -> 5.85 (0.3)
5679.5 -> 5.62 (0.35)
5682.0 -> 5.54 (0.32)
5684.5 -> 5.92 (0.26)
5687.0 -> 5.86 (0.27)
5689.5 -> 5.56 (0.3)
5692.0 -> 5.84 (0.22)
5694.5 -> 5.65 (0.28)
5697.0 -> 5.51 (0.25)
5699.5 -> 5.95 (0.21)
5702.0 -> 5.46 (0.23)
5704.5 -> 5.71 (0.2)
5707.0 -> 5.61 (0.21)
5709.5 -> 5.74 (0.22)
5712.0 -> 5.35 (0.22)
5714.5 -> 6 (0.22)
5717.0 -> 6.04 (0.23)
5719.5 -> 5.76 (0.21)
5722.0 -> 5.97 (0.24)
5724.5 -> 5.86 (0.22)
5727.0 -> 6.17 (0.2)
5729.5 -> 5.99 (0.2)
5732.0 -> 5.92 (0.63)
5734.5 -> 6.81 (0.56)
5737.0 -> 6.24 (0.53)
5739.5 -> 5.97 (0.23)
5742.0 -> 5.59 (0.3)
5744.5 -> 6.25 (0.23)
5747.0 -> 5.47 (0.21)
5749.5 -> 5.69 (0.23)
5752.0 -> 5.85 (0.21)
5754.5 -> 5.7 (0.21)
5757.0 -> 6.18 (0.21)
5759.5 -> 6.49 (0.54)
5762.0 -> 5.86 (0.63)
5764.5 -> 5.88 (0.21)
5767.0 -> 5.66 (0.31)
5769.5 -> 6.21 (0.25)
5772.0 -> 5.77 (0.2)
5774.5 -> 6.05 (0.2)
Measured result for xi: 1.08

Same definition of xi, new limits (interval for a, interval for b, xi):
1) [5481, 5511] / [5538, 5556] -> 0.96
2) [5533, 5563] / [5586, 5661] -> 1.17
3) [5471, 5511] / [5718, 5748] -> 1.03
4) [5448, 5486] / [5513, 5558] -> 0.85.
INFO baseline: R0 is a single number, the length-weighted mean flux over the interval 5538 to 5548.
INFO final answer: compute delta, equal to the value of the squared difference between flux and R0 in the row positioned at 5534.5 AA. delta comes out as 0.00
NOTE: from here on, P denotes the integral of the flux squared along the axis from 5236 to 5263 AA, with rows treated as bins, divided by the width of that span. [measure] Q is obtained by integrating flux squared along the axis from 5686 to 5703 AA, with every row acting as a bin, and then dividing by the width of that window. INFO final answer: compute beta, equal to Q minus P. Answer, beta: 4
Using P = 28.6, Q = 32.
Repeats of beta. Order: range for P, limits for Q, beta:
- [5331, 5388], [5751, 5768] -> 4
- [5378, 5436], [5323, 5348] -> -3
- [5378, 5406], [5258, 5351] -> -1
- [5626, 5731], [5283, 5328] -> 0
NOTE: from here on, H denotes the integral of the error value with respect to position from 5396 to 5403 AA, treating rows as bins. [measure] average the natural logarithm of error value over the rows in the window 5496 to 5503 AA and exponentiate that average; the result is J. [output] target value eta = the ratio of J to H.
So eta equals 0.165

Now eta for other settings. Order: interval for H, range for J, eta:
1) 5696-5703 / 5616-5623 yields 0.141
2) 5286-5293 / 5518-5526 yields 0.153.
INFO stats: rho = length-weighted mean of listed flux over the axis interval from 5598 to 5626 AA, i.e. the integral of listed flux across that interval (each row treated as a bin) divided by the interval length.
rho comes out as 5.62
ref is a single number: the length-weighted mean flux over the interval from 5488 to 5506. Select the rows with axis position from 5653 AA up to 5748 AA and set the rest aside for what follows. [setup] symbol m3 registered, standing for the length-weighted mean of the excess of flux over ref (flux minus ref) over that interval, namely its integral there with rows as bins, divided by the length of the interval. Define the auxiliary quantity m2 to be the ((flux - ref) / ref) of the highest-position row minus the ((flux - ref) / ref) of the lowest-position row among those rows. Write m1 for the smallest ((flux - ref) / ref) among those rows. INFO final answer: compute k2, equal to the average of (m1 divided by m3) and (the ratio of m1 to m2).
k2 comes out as -0.8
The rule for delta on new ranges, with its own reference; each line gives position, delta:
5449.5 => 0.07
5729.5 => 0.01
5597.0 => 0.31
